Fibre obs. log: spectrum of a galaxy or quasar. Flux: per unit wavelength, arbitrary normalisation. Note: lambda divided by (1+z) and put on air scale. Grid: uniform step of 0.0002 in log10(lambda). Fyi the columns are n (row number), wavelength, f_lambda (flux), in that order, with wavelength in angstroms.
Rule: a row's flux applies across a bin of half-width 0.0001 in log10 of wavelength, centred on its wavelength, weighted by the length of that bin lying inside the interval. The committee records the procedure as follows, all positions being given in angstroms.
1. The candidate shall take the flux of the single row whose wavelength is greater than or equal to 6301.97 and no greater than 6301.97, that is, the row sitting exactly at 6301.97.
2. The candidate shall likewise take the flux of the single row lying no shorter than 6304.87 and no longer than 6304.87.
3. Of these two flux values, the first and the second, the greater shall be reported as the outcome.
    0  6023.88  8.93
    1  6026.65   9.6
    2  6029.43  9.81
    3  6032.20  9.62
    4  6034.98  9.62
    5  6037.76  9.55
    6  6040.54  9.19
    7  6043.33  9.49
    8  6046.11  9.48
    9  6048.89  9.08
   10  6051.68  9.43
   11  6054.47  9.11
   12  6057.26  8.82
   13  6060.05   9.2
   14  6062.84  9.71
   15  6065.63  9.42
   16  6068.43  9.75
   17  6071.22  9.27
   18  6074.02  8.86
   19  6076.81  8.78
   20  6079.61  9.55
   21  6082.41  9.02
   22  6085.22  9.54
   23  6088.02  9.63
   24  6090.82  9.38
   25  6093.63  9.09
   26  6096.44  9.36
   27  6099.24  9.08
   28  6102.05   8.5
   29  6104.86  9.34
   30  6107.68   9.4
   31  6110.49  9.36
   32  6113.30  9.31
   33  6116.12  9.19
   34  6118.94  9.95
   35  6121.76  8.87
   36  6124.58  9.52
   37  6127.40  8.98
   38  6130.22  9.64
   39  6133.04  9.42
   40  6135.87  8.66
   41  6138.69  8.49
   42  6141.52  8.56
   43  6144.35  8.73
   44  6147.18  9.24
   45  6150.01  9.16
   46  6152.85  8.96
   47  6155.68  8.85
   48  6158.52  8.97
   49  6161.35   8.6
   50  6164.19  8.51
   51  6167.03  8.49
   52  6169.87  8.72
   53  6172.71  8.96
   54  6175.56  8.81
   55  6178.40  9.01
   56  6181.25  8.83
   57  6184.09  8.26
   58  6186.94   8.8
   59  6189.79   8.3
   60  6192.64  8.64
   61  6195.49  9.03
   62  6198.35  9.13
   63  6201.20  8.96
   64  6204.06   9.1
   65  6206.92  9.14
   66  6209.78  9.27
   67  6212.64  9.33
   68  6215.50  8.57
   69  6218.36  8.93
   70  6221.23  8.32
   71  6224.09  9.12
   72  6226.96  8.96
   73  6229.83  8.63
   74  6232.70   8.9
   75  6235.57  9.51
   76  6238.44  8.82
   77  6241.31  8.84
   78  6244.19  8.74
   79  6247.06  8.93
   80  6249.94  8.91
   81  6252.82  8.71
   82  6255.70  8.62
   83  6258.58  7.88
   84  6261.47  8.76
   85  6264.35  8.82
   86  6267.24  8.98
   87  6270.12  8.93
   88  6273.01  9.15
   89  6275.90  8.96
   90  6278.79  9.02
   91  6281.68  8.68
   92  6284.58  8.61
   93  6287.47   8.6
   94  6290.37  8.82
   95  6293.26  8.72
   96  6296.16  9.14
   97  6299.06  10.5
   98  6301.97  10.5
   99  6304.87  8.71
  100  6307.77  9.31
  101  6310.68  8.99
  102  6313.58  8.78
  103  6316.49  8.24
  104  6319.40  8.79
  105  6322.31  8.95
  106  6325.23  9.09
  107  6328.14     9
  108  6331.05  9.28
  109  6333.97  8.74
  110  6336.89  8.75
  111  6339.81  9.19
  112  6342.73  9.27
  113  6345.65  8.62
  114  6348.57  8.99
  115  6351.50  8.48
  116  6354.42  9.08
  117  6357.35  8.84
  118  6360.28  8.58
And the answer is 10.5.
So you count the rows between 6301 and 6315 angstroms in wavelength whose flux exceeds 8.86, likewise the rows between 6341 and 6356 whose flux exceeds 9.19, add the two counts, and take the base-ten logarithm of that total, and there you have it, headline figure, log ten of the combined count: 0.60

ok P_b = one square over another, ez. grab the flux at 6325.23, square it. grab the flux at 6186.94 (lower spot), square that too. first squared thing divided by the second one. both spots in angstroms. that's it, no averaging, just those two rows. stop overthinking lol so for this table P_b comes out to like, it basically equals 1.07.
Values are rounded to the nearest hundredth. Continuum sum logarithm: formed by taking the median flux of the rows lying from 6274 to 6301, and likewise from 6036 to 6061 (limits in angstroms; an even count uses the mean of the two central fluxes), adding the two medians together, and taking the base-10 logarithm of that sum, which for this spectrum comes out 1.26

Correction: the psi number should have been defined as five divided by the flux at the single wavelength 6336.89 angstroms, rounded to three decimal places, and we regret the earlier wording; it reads 0.571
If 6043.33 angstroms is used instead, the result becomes 0.527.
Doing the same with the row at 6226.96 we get 0.558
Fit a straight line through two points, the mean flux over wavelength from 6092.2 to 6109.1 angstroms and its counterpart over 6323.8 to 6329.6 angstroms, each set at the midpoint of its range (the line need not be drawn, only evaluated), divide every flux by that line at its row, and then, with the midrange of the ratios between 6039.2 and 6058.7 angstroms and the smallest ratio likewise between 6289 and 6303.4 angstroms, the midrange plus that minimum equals 1.96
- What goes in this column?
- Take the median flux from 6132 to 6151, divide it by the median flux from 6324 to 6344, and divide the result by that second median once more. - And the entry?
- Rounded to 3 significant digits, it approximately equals 0.106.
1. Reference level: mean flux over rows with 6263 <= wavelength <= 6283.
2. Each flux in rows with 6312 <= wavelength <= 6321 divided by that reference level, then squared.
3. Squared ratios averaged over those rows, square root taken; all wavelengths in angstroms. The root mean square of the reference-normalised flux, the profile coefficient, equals 0.96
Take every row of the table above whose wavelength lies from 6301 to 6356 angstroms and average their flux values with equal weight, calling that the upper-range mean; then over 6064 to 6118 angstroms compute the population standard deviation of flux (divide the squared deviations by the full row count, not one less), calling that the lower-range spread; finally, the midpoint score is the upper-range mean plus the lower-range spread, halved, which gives 4.64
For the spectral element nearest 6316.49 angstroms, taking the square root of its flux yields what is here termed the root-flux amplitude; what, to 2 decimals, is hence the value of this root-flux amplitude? 2.87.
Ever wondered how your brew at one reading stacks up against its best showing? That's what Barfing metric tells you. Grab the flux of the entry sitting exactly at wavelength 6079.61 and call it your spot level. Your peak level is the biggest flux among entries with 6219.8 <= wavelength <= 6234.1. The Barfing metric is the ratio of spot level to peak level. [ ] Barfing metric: 1.05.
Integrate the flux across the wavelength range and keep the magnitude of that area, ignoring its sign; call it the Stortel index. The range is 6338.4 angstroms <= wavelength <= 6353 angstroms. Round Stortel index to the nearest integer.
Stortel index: 130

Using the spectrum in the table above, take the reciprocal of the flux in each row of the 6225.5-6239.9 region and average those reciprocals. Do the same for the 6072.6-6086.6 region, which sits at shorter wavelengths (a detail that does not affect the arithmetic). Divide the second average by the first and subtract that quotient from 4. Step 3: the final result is 3.02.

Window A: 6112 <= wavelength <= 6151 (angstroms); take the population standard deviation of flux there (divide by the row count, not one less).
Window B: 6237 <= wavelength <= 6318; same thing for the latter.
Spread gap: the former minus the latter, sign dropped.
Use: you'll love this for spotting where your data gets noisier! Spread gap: 0.10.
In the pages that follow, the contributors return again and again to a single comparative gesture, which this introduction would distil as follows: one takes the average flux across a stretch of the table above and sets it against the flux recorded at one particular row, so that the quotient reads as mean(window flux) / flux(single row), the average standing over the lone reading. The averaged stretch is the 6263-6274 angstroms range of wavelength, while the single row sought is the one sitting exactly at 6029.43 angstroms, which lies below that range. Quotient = 0.91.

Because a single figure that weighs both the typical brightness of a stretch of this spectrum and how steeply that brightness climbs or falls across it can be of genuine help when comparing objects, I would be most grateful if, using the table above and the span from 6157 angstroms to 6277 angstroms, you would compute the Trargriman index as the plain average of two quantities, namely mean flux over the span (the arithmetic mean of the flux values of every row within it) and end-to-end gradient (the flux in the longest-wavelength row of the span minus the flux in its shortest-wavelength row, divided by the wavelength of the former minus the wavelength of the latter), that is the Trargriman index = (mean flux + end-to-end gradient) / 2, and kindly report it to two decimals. 4.41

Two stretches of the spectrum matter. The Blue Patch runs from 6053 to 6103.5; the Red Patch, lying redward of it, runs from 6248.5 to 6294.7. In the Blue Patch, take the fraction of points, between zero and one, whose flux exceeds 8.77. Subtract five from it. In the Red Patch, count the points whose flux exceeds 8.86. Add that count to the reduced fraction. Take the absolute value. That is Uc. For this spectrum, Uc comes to 1.9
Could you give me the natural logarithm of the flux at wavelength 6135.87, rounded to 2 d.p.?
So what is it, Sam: 2.16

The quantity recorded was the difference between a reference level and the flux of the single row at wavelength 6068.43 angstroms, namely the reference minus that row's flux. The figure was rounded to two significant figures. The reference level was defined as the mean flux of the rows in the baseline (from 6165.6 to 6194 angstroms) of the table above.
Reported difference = -1.1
